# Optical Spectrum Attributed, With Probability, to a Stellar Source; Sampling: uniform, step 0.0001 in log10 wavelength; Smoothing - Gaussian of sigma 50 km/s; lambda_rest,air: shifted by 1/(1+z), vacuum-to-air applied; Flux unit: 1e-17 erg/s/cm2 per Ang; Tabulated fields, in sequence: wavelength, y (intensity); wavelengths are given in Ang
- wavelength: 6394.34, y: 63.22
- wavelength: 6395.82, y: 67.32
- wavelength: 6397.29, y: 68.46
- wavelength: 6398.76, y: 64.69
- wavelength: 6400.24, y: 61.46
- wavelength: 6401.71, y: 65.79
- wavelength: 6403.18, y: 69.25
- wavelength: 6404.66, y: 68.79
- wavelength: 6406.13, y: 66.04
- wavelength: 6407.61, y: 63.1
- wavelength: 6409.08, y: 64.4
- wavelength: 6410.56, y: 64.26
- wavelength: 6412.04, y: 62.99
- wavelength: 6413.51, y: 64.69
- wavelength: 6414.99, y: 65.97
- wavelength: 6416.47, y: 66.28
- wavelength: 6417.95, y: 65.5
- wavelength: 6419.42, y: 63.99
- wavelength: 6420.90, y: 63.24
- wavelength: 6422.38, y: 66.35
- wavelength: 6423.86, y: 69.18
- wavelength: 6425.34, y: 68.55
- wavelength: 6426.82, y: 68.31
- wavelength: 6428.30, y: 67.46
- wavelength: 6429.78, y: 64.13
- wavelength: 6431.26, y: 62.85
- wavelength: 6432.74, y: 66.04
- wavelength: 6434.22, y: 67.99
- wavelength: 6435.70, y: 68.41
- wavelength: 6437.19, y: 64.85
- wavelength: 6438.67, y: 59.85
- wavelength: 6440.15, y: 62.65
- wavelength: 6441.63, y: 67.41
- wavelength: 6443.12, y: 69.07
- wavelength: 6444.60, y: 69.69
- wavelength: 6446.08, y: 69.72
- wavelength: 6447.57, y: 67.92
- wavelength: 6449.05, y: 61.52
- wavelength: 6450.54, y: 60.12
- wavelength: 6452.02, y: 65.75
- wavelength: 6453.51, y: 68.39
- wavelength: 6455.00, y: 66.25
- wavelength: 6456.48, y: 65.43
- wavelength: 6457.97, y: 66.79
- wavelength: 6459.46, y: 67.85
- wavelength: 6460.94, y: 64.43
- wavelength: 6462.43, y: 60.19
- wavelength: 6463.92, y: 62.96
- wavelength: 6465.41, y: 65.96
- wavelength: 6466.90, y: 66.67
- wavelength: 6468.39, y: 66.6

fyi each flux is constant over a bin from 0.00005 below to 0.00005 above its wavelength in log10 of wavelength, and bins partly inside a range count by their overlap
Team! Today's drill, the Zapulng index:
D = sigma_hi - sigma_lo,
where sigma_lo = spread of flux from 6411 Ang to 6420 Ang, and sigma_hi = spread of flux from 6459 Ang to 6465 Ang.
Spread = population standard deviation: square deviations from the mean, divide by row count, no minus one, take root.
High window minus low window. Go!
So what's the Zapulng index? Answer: 1.6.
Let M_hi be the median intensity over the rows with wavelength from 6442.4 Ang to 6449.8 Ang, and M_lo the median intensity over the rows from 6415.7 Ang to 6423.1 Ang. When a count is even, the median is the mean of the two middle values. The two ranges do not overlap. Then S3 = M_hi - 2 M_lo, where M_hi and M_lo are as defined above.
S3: -62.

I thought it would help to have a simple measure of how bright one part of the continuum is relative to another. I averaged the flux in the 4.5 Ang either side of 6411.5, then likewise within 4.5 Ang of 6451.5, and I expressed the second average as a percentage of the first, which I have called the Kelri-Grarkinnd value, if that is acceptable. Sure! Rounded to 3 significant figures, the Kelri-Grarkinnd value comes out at 101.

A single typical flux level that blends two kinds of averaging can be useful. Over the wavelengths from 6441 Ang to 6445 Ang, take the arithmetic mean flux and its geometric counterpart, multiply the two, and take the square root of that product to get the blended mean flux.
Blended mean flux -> 68.7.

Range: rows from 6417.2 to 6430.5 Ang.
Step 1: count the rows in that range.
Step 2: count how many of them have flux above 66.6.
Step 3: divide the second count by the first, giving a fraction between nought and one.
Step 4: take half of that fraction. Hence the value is 0.222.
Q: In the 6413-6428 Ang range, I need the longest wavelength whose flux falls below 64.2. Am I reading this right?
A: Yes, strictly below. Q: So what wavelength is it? 6420.90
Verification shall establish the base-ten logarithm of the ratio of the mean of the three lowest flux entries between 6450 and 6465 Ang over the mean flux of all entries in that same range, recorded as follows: -0.026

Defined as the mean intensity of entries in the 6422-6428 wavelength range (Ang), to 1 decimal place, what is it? 68.1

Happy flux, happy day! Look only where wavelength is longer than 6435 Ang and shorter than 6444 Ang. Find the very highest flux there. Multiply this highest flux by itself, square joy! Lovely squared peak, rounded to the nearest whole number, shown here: 4771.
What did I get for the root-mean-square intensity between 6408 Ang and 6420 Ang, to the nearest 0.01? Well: 64.77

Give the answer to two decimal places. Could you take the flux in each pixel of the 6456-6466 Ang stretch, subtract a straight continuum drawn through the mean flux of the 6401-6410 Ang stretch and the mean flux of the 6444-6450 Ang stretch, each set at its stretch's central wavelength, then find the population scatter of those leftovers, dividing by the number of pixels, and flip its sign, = -2.41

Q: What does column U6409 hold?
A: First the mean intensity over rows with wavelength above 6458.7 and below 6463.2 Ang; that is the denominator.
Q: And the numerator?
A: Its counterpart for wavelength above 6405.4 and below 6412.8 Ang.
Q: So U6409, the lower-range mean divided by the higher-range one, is 1.00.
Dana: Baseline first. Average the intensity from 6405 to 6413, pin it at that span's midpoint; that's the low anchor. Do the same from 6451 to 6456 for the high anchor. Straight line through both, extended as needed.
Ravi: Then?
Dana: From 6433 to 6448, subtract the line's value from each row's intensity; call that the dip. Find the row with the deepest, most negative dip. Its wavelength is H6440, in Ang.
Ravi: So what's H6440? 6438.67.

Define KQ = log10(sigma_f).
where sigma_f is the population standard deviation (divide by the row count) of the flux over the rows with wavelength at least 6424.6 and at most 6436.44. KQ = 0.31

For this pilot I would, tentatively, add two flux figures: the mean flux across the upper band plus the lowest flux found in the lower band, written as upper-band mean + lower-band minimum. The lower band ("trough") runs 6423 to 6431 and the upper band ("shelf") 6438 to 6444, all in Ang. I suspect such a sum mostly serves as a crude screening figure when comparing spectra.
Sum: 129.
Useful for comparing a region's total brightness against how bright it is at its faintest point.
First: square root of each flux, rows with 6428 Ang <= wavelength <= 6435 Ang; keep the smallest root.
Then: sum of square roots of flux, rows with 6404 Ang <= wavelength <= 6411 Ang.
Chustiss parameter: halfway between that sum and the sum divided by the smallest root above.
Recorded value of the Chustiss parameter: 22.8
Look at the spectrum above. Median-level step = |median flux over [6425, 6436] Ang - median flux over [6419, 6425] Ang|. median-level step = 2.6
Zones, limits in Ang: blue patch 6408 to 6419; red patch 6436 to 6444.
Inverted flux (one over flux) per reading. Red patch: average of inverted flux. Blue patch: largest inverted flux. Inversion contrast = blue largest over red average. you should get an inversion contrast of 1.03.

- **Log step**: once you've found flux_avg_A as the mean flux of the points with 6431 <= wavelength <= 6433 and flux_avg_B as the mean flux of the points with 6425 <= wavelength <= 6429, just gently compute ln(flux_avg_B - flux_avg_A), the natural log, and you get 1.3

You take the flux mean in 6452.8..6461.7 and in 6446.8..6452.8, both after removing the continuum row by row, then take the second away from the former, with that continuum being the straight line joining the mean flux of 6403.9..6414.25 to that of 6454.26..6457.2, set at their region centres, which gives 2.5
